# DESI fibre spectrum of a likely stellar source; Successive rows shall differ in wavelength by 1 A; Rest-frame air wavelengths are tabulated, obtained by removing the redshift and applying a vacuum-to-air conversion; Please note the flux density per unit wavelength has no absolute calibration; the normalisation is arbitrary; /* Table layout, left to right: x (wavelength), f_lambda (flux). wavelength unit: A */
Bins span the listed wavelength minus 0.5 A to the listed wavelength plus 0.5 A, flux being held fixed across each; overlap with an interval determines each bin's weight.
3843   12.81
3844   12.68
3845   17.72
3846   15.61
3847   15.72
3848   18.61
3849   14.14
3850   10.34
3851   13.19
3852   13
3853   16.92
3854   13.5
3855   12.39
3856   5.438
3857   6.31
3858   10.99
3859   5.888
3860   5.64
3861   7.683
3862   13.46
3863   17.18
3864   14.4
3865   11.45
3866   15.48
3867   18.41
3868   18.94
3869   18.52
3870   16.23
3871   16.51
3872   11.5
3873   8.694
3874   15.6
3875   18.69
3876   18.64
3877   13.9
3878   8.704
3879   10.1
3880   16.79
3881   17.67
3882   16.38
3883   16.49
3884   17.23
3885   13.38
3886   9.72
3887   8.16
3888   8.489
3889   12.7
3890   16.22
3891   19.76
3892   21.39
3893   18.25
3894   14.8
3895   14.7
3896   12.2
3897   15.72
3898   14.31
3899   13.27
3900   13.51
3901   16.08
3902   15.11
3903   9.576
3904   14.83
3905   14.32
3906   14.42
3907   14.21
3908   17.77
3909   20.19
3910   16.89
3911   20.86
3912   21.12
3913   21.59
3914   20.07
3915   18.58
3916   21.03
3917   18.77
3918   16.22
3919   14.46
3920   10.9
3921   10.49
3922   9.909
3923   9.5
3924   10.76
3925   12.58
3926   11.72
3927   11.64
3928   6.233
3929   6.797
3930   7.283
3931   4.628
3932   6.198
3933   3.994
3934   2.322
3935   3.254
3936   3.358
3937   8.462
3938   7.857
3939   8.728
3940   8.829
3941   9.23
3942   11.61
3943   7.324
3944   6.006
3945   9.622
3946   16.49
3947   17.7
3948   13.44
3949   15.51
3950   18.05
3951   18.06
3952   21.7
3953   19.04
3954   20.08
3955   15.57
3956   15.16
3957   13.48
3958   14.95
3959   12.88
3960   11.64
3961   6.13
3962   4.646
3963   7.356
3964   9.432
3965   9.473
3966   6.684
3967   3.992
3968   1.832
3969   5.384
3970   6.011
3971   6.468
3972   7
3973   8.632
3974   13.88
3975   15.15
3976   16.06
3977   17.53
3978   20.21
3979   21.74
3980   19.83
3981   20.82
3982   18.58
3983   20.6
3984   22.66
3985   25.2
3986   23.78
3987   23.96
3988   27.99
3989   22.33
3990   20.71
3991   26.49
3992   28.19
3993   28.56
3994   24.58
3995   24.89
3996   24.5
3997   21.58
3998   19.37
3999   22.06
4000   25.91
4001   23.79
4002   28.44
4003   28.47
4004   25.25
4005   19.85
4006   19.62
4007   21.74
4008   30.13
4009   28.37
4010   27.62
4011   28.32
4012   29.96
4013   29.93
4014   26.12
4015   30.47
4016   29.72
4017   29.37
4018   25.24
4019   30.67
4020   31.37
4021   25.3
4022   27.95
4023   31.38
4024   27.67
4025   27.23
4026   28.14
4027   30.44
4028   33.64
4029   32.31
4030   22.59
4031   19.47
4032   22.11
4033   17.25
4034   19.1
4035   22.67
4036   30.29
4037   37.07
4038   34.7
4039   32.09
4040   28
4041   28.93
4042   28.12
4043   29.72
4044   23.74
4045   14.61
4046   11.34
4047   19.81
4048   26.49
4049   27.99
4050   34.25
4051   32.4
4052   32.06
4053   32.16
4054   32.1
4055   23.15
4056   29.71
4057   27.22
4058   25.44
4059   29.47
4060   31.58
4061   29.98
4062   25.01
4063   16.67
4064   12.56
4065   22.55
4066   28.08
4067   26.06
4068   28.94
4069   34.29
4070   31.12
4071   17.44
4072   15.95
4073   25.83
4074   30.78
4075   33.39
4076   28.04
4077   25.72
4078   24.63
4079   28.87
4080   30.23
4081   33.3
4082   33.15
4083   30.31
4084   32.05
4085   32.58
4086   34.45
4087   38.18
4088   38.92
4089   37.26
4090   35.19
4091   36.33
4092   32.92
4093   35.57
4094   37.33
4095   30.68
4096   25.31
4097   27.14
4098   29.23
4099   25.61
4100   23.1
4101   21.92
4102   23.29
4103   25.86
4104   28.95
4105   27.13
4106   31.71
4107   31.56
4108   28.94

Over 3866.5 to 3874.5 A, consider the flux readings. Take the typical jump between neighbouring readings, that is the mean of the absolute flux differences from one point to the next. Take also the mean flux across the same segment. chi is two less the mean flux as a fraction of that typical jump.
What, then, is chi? -4.0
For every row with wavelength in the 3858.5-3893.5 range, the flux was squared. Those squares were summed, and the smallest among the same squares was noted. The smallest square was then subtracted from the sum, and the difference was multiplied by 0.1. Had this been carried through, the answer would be 769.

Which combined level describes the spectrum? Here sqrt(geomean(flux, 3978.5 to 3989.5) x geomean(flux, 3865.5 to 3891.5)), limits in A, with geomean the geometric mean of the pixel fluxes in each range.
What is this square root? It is 17.8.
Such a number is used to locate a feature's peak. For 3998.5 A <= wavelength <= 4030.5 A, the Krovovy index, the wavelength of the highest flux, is 4028 A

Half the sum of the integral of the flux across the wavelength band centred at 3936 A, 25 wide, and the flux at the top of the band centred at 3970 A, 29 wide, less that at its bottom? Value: 112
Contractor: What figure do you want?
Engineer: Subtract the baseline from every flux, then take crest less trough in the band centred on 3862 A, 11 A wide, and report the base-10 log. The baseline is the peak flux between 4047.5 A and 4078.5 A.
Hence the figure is 1.11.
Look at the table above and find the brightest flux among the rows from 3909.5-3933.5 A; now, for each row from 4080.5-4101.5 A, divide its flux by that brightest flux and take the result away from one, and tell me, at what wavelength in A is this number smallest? 4088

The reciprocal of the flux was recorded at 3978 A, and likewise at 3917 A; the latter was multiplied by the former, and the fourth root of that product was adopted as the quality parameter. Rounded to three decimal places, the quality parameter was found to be 0.227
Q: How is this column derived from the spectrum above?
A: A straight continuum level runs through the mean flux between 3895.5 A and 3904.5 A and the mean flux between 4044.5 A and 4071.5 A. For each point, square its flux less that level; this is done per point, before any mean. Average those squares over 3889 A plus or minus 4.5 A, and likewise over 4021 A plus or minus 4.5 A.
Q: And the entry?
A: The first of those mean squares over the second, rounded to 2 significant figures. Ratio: 0.66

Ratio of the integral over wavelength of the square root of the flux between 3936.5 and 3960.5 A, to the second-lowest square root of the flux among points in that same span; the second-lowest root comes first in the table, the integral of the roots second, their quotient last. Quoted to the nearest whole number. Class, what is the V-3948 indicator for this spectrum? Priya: 32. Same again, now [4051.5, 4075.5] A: 31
